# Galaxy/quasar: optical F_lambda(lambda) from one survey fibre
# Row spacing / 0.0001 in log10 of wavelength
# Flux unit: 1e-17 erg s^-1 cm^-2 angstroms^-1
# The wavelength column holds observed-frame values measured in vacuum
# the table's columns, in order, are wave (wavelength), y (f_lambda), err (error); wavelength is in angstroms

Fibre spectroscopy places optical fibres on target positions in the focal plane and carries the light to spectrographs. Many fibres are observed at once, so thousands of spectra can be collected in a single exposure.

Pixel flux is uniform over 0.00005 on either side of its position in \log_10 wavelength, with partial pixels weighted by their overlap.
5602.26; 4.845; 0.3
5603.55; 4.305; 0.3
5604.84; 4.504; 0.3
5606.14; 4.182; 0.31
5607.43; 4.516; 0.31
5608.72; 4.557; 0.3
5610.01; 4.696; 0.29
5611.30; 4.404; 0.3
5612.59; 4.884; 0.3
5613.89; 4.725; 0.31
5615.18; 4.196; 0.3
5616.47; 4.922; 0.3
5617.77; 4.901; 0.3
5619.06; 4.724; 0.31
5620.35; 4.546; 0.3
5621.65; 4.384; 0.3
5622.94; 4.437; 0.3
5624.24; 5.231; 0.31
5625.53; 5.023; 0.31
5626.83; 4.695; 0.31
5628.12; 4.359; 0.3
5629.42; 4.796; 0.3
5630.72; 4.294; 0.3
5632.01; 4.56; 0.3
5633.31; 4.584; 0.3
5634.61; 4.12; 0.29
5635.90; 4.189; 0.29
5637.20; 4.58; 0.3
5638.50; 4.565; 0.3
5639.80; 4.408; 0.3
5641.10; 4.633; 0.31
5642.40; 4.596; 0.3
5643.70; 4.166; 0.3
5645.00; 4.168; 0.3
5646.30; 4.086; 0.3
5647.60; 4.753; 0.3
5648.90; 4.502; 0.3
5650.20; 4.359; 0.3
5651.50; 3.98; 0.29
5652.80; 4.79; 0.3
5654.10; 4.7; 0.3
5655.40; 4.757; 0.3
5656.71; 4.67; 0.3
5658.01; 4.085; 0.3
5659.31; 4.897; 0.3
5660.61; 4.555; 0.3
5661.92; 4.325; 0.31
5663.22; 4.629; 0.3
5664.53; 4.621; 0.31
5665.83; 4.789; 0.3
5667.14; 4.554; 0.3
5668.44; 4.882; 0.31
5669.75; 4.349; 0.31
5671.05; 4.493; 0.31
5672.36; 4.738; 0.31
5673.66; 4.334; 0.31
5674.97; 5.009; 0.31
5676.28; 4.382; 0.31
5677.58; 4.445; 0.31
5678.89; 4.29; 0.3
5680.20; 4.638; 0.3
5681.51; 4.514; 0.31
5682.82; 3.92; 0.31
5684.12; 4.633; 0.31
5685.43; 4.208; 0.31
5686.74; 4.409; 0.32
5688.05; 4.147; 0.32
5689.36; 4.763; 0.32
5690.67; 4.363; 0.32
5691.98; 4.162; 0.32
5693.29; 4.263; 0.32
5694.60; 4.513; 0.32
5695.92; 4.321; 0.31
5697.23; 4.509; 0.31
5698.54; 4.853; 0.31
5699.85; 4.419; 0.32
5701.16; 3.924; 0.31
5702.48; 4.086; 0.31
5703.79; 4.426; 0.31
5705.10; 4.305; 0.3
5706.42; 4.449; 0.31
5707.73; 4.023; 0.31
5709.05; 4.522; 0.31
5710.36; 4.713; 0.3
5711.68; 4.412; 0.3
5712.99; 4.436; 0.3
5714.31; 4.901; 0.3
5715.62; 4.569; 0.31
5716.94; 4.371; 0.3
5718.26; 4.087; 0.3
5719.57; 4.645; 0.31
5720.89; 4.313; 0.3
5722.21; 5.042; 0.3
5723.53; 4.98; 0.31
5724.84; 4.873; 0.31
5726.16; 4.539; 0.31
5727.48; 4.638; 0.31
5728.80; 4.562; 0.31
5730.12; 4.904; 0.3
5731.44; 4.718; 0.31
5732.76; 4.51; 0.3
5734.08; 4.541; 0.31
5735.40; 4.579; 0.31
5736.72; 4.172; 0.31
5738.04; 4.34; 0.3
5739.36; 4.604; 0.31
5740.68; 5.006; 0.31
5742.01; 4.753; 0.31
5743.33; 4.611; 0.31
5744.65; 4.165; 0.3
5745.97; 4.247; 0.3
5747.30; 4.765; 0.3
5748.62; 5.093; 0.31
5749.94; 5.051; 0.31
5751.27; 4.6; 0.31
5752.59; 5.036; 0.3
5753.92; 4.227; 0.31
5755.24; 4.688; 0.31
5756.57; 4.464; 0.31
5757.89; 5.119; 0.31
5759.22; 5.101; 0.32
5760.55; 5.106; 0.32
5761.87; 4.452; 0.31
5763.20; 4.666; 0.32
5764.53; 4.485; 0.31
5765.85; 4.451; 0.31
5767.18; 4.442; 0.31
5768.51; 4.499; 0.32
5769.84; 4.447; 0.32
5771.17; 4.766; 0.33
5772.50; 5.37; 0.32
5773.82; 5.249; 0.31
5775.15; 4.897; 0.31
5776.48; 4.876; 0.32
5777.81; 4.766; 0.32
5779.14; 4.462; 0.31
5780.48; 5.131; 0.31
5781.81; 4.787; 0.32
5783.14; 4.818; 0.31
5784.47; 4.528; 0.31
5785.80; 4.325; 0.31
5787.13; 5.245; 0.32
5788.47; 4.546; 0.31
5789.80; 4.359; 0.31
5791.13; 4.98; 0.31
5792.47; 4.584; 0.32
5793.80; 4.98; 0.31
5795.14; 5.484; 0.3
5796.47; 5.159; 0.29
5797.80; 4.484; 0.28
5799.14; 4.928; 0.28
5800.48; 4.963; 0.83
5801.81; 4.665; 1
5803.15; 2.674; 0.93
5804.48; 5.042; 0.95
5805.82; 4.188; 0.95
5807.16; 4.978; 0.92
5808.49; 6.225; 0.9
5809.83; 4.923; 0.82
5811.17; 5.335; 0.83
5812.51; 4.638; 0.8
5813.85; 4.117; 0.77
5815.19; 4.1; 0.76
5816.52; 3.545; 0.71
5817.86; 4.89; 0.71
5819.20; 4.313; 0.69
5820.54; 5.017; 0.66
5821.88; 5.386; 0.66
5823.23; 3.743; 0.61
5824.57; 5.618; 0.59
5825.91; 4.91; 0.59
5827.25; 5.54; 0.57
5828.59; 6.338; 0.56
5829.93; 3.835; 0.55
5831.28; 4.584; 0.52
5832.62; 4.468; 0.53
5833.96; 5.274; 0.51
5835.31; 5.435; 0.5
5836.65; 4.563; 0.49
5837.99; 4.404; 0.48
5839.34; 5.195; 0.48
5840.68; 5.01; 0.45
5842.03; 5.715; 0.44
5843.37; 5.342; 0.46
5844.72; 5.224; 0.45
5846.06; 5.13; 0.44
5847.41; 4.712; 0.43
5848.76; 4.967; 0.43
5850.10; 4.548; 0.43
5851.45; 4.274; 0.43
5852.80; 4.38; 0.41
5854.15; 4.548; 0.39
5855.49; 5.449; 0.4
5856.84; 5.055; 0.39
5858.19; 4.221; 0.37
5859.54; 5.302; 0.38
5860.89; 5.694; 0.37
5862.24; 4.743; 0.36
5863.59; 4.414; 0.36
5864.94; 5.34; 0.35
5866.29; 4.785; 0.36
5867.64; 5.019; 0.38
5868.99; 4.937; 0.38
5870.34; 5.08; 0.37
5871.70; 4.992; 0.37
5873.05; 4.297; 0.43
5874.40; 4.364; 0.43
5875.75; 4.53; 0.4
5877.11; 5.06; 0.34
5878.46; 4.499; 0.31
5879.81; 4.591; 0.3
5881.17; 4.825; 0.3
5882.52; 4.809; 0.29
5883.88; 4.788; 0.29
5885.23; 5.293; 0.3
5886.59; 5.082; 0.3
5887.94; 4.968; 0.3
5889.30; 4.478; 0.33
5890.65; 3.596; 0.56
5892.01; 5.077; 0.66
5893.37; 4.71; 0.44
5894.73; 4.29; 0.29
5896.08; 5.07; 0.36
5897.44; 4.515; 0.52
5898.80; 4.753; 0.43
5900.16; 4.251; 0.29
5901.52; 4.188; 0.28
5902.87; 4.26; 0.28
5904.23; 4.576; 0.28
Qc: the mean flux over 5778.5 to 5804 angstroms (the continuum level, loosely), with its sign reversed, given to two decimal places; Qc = -4.69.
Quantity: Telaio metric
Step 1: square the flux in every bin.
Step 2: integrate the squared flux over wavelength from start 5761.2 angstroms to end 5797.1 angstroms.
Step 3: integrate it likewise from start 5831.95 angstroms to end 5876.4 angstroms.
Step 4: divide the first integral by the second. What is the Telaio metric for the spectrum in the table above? 0.8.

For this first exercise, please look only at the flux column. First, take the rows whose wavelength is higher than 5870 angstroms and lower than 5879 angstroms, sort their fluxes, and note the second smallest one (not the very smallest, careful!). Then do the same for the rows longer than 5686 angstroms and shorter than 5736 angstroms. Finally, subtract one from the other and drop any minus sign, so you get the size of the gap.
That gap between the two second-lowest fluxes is 0.34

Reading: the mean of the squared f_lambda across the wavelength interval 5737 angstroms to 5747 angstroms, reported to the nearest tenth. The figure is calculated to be 20.6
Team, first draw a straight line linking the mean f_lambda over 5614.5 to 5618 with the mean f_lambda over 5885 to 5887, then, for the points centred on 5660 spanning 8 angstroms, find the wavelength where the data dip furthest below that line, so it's 5658.01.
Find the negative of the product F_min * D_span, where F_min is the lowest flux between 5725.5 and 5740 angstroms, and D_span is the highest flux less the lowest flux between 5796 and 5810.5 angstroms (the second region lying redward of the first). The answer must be -14.8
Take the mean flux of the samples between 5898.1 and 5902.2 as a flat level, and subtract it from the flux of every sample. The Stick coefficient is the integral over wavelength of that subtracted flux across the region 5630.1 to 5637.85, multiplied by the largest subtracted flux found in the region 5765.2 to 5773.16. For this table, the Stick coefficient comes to -0.1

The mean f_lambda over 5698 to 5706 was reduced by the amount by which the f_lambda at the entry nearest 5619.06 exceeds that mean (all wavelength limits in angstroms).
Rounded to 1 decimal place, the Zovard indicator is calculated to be 3.9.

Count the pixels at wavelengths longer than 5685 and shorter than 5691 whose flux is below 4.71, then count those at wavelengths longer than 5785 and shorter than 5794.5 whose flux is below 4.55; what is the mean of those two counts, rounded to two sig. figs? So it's 3.5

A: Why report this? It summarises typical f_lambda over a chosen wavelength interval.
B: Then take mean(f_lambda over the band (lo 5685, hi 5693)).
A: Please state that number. 4.34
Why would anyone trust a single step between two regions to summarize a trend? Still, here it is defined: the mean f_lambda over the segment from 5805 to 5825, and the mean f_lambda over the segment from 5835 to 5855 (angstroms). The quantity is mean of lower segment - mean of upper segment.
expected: -0.2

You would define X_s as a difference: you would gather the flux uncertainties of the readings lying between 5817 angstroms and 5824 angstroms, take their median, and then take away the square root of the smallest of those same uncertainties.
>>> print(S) -0.121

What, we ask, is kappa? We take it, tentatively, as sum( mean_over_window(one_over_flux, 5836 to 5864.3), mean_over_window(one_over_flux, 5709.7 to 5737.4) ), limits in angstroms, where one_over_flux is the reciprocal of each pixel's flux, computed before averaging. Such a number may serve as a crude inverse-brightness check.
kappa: 0.424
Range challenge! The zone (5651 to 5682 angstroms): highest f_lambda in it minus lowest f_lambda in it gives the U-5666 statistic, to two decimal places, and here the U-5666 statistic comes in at 1.03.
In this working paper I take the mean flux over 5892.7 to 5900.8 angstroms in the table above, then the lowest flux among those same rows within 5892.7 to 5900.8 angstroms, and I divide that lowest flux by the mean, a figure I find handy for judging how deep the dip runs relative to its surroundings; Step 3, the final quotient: 0.924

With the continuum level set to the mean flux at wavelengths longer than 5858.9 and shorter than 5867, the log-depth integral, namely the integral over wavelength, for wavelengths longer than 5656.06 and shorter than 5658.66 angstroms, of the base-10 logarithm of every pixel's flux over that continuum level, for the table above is -0.163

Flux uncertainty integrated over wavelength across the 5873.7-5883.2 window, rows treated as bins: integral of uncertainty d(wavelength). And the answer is 3.2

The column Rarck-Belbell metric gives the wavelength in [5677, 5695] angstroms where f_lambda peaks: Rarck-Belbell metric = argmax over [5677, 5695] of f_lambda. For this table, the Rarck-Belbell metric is 5689.36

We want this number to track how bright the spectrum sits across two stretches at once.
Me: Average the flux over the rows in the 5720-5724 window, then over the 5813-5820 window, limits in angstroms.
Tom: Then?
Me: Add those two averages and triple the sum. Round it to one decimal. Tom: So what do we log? 26.9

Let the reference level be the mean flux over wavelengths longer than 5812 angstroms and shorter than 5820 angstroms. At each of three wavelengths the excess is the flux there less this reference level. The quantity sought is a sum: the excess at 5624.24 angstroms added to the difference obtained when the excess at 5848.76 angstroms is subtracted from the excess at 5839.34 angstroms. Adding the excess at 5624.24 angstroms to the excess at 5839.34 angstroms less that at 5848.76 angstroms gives 1.2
